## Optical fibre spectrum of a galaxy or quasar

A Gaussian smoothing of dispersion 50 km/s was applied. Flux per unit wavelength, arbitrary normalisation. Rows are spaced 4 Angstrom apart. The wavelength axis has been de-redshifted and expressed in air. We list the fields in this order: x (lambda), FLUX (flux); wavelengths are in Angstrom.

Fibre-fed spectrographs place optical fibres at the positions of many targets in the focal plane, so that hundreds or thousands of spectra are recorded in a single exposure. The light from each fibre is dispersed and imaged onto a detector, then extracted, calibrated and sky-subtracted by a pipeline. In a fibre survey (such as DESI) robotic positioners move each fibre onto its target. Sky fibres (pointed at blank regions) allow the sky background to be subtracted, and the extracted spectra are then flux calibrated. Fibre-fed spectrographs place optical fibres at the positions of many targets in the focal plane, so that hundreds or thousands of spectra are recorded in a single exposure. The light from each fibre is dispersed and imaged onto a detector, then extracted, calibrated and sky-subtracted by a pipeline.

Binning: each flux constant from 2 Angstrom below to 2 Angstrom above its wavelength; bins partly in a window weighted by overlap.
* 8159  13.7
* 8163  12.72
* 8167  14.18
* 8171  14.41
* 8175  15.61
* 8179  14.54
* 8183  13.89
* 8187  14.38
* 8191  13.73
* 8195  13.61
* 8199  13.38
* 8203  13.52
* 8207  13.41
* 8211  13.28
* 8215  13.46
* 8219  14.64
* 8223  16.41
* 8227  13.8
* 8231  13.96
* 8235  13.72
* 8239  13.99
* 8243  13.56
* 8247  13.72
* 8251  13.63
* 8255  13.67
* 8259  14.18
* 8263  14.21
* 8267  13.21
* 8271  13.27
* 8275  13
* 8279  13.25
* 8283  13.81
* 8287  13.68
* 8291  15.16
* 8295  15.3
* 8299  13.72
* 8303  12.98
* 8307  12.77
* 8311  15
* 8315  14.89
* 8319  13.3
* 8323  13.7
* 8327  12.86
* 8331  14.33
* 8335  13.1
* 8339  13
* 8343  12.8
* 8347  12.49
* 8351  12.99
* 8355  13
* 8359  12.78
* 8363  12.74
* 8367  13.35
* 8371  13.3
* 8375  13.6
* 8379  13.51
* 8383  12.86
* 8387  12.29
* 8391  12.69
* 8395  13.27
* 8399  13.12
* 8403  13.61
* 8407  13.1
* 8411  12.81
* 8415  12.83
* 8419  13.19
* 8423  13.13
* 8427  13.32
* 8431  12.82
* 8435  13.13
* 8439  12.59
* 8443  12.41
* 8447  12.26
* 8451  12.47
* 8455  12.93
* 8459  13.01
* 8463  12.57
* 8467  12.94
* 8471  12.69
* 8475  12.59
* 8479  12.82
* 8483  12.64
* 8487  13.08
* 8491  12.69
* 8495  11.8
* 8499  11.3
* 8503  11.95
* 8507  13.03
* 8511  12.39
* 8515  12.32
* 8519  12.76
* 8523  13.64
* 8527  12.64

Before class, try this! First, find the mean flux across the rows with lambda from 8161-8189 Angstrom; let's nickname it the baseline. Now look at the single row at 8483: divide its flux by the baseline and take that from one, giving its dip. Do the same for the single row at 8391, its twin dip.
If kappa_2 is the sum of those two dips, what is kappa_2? 0.22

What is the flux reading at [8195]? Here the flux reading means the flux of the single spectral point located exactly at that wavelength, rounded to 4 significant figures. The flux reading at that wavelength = 13.61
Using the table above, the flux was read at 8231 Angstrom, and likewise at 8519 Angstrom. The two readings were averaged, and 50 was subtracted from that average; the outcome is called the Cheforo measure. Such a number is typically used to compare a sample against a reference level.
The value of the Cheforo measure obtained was -36.6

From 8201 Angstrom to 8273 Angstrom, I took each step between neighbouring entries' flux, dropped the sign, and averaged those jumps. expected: 0.53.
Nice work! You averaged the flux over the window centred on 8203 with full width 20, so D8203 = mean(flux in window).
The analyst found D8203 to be 13.44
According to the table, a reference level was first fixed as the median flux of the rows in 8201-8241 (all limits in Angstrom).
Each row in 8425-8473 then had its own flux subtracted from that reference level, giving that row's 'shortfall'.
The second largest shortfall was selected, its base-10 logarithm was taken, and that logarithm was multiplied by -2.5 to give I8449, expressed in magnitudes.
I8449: -0.33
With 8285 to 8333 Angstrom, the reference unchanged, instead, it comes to 0.11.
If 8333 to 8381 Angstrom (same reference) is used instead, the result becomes -0.02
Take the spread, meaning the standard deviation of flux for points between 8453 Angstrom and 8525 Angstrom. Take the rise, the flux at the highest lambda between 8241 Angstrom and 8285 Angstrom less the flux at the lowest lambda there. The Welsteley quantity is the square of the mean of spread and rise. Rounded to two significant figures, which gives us 0.15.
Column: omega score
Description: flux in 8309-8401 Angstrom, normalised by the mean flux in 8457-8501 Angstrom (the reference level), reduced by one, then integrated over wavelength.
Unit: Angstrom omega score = 5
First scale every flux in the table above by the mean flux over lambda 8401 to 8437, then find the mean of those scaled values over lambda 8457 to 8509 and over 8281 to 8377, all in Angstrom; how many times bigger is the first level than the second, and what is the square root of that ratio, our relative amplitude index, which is 0.963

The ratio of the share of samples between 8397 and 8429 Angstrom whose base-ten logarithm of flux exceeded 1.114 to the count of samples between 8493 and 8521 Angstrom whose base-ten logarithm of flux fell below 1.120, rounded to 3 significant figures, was 0.107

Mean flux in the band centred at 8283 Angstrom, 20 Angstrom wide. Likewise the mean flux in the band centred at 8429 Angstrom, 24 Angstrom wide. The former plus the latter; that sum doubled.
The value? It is 53.6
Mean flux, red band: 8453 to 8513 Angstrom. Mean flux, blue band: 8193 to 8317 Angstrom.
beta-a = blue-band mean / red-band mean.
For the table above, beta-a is 1.10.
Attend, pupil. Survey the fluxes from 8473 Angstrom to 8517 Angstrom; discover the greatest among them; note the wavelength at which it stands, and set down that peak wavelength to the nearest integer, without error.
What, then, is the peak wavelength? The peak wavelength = 8487 Angstrom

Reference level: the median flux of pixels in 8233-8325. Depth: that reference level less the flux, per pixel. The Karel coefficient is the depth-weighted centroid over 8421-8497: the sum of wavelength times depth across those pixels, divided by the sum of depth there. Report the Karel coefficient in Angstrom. 8462.1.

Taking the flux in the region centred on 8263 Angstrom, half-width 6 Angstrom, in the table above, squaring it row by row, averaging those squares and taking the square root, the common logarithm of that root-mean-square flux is 1.14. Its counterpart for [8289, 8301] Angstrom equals 1.17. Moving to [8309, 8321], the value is 1.16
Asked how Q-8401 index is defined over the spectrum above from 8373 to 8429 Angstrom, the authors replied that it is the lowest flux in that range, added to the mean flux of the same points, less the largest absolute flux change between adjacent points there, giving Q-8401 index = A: 24.7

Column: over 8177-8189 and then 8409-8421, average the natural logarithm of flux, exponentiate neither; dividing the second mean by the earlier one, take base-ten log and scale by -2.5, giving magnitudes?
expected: 0.041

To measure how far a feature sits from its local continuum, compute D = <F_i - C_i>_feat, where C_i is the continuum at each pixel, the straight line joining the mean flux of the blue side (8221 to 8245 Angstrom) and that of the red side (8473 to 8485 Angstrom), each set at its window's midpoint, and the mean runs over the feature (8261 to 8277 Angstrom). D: -0.6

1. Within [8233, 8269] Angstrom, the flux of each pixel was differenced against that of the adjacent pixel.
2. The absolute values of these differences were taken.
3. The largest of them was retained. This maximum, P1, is 1.00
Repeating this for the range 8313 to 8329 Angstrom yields 1.59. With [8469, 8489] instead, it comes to 0.44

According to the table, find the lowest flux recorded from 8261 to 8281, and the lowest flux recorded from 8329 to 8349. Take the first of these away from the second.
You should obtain -0.5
